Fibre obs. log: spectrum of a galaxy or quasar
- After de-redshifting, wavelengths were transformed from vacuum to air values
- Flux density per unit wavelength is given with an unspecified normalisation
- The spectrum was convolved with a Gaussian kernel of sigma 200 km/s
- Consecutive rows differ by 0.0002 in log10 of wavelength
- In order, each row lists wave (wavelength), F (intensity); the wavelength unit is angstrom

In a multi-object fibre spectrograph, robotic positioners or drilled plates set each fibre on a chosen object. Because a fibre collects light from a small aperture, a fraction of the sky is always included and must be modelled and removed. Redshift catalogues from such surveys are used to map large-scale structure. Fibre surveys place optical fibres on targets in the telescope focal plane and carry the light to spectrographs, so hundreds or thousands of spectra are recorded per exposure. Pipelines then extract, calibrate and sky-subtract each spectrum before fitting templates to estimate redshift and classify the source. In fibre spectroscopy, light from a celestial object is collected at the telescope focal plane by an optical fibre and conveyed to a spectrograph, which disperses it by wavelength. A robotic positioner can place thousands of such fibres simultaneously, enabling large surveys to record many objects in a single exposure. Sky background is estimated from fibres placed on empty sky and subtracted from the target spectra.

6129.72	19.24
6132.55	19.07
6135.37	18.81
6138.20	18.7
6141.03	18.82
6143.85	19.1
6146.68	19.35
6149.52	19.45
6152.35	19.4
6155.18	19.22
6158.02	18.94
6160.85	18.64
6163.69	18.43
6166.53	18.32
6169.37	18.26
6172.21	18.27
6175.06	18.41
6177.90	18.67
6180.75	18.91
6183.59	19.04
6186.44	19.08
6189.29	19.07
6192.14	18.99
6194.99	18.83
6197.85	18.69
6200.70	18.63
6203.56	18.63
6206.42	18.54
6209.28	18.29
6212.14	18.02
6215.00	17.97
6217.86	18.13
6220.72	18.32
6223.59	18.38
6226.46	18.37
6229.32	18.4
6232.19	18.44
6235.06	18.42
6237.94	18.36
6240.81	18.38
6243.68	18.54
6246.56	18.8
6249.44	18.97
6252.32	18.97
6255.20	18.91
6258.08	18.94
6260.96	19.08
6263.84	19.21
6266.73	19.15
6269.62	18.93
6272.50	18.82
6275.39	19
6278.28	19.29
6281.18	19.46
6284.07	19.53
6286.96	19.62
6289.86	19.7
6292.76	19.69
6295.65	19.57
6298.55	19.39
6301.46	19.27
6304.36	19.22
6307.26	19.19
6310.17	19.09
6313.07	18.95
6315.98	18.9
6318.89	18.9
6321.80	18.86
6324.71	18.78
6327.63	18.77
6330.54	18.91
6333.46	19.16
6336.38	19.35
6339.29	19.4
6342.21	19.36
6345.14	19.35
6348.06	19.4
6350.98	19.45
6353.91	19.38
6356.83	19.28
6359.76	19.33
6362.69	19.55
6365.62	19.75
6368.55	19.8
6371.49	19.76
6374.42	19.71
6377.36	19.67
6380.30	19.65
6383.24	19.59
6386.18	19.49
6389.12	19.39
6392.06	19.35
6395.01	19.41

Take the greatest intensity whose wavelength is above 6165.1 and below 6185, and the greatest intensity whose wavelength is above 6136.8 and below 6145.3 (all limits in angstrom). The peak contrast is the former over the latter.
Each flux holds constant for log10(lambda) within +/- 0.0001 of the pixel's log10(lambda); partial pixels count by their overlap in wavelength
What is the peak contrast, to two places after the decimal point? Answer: 1.00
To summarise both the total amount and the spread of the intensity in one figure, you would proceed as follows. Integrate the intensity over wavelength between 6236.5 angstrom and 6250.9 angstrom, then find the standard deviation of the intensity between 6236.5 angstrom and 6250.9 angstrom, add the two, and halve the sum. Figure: 134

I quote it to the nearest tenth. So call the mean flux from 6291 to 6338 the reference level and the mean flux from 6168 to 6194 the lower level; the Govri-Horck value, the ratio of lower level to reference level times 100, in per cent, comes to 98.0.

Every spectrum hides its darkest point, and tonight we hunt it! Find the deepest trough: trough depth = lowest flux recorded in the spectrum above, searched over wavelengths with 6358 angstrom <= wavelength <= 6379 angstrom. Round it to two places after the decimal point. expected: 19.33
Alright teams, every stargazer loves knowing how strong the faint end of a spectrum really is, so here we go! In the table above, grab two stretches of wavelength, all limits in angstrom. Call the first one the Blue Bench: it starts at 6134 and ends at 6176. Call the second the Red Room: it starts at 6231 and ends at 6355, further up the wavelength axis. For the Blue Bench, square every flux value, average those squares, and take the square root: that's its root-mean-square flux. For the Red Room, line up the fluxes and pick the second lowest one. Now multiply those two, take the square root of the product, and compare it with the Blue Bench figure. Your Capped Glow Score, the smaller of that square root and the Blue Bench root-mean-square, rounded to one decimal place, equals 18.6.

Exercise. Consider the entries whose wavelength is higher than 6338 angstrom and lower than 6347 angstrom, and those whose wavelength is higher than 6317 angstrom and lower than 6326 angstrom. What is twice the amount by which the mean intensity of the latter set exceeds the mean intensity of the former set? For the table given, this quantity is -1.0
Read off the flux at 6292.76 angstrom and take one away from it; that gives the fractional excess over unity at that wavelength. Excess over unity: 18.7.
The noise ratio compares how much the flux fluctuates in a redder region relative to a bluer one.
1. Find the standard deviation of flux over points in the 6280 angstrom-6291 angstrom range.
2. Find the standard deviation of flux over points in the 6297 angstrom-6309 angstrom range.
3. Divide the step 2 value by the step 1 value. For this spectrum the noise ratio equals 0.84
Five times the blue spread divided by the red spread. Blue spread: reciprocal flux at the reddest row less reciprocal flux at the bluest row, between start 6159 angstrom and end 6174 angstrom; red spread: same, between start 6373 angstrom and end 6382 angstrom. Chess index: 35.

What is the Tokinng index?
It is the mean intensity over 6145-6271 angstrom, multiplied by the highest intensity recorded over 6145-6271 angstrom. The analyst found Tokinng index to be 364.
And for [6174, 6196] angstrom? 360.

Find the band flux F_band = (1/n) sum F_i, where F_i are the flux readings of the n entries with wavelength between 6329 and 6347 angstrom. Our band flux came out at 19.3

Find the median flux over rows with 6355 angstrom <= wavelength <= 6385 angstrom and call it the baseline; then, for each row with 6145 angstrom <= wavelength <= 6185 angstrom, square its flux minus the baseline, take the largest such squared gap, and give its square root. 1.40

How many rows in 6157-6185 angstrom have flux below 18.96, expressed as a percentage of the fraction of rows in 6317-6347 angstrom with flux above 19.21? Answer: 2250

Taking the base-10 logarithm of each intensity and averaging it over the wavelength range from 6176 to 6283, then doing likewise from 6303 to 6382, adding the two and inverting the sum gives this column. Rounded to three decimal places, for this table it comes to 0.391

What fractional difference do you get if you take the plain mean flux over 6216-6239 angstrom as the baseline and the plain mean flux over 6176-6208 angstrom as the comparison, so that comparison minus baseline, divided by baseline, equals 0.026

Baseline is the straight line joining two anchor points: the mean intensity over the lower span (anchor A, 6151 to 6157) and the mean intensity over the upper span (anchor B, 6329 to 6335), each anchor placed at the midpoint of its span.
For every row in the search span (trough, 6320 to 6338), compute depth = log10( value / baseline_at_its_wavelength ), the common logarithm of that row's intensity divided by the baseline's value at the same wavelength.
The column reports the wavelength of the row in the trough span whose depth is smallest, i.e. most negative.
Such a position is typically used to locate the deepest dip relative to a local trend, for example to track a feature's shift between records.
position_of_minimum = 6327.63 angstrom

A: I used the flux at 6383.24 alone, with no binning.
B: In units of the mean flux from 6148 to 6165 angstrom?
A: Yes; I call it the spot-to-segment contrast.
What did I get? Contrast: 1.030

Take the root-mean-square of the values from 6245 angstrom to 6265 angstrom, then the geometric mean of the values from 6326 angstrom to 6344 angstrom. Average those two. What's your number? 19.1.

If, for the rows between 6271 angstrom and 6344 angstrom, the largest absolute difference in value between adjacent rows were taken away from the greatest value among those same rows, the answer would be 19.4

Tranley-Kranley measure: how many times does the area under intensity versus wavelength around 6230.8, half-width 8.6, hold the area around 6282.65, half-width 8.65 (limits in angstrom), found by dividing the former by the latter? 0.94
